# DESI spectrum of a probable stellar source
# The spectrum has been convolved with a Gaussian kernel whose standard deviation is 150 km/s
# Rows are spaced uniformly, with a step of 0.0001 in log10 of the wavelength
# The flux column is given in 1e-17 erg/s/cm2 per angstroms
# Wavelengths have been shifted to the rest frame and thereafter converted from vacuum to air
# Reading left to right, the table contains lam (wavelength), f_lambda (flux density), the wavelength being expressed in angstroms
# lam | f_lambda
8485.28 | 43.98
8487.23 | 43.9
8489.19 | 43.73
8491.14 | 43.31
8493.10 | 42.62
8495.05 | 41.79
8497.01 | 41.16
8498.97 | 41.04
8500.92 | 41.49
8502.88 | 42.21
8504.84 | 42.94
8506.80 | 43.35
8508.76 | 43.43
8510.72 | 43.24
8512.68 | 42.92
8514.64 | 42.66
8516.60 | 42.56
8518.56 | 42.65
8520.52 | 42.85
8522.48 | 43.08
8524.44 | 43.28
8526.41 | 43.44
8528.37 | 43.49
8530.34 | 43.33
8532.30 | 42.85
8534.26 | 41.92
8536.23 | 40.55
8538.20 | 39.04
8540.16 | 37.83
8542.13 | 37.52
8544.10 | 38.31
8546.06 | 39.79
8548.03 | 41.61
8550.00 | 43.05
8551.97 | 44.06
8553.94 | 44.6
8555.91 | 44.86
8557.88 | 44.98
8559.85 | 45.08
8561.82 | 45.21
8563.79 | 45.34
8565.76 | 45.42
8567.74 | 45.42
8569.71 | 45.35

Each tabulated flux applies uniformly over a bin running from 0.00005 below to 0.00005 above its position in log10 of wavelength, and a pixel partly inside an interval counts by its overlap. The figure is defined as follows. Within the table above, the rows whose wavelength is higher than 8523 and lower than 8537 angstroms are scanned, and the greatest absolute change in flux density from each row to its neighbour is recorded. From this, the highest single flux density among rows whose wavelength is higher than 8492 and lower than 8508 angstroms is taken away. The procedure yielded -42.0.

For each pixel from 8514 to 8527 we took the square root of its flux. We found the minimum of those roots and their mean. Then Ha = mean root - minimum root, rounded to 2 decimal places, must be 0.03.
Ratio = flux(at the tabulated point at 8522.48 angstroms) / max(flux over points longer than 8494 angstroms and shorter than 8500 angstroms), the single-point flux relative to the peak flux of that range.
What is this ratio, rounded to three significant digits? 1.03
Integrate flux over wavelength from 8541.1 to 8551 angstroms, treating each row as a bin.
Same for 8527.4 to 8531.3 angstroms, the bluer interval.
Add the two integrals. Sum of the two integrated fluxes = 565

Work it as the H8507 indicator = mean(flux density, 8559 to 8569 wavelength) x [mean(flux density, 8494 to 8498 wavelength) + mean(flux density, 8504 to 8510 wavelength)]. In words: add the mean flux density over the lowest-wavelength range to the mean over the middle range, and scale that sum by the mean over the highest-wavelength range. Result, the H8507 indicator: 3837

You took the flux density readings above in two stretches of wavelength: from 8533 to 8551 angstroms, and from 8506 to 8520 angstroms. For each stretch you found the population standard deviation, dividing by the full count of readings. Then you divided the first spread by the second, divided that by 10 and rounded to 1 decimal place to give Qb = 0.5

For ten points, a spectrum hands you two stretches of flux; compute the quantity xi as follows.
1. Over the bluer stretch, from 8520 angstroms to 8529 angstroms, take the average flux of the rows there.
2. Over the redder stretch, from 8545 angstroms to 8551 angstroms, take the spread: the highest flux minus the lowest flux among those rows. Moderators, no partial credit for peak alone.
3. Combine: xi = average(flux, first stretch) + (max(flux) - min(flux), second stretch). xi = 46.5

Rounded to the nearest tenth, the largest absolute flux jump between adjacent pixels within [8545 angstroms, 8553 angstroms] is 1.8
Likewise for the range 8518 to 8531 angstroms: 0.2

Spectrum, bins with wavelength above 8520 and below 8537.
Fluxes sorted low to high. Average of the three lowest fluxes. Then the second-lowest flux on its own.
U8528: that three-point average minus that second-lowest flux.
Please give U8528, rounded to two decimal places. -0.15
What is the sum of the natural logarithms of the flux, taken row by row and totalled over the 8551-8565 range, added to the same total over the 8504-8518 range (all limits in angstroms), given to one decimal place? 53.0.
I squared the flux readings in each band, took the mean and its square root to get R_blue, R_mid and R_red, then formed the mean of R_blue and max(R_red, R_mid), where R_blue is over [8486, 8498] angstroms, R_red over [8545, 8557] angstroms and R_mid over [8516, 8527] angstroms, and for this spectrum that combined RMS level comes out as 42.9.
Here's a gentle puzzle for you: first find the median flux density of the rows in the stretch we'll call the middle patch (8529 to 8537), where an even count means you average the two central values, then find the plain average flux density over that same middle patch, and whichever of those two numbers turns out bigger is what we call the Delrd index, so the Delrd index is 42.4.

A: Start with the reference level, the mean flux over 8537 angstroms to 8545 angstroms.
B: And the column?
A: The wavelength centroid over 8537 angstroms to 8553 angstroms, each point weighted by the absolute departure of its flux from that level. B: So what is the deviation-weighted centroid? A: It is 8548.8 angstroms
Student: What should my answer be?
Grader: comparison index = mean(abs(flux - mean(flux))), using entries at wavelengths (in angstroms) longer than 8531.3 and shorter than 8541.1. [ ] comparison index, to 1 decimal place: 1.6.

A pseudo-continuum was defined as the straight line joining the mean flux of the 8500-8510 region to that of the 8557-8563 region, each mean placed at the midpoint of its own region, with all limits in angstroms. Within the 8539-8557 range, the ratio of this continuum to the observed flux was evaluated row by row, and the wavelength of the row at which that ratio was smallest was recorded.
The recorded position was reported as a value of 8555.91 angstroms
